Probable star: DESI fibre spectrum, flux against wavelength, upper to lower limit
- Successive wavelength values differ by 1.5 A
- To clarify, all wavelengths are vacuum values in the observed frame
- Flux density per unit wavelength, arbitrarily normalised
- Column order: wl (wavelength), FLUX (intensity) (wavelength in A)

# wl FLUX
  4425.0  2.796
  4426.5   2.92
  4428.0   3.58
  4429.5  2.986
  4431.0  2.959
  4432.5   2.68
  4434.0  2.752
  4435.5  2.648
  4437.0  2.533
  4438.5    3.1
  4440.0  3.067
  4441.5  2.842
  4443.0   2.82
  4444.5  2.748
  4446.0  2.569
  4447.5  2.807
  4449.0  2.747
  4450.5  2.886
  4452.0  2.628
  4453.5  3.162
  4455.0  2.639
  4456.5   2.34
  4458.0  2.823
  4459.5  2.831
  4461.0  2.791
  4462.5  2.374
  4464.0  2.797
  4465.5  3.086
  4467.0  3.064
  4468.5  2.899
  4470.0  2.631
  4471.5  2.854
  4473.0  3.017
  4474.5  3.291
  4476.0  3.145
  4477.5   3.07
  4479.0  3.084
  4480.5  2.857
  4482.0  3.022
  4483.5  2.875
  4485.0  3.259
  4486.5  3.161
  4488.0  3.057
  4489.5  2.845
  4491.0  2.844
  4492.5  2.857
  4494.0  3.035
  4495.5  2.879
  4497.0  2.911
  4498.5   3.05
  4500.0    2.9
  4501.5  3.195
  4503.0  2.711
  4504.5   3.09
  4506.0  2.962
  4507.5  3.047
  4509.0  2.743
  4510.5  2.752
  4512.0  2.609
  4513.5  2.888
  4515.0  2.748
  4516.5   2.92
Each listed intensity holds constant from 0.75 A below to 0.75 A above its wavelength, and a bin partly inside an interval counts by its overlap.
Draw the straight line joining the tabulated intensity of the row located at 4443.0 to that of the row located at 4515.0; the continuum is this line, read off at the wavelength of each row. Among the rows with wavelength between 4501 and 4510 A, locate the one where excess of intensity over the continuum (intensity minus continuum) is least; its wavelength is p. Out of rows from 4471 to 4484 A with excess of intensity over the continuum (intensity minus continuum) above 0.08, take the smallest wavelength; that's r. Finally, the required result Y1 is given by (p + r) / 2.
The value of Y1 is 4488.0 A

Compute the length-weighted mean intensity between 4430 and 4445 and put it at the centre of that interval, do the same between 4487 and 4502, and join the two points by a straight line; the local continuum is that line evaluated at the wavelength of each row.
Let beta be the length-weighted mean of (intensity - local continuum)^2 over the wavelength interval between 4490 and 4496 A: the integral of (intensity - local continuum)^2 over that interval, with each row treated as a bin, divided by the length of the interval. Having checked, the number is 0.008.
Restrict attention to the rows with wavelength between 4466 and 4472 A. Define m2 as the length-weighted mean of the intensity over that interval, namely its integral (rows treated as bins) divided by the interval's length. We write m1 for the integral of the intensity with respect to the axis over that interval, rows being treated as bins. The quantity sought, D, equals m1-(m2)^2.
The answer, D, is 8.98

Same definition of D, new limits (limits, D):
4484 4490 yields 8.99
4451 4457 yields 8.92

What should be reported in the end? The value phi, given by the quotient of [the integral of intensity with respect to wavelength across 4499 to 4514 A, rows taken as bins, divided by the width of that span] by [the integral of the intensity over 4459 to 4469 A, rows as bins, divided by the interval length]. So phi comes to 1.02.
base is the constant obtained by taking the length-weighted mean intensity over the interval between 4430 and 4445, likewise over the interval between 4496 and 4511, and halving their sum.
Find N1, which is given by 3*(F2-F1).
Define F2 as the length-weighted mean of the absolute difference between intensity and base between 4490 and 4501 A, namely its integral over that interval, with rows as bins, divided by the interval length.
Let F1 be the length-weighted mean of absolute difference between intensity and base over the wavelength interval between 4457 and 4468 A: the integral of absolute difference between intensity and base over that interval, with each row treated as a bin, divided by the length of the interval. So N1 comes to -0.3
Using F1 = 0.17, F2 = 0.07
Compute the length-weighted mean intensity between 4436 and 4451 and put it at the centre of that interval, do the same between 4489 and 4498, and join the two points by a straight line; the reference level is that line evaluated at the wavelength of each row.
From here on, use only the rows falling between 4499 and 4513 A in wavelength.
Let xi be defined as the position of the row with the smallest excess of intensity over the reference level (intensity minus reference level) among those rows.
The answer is 4512.0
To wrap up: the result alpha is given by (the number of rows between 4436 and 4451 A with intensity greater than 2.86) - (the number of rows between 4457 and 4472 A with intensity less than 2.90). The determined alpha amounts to -5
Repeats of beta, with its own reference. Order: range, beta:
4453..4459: 0.101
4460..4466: 0.076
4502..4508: 0.024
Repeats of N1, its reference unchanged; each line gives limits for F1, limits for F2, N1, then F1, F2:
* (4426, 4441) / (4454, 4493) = -0.1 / 0.22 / 0.18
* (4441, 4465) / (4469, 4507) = -0.1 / 0.18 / 0.15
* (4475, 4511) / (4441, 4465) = 0.1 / 0.14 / 0.18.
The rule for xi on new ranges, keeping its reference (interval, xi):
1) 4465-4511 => 4470.0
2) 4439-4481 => 4456.5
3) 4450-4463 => 4456.5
